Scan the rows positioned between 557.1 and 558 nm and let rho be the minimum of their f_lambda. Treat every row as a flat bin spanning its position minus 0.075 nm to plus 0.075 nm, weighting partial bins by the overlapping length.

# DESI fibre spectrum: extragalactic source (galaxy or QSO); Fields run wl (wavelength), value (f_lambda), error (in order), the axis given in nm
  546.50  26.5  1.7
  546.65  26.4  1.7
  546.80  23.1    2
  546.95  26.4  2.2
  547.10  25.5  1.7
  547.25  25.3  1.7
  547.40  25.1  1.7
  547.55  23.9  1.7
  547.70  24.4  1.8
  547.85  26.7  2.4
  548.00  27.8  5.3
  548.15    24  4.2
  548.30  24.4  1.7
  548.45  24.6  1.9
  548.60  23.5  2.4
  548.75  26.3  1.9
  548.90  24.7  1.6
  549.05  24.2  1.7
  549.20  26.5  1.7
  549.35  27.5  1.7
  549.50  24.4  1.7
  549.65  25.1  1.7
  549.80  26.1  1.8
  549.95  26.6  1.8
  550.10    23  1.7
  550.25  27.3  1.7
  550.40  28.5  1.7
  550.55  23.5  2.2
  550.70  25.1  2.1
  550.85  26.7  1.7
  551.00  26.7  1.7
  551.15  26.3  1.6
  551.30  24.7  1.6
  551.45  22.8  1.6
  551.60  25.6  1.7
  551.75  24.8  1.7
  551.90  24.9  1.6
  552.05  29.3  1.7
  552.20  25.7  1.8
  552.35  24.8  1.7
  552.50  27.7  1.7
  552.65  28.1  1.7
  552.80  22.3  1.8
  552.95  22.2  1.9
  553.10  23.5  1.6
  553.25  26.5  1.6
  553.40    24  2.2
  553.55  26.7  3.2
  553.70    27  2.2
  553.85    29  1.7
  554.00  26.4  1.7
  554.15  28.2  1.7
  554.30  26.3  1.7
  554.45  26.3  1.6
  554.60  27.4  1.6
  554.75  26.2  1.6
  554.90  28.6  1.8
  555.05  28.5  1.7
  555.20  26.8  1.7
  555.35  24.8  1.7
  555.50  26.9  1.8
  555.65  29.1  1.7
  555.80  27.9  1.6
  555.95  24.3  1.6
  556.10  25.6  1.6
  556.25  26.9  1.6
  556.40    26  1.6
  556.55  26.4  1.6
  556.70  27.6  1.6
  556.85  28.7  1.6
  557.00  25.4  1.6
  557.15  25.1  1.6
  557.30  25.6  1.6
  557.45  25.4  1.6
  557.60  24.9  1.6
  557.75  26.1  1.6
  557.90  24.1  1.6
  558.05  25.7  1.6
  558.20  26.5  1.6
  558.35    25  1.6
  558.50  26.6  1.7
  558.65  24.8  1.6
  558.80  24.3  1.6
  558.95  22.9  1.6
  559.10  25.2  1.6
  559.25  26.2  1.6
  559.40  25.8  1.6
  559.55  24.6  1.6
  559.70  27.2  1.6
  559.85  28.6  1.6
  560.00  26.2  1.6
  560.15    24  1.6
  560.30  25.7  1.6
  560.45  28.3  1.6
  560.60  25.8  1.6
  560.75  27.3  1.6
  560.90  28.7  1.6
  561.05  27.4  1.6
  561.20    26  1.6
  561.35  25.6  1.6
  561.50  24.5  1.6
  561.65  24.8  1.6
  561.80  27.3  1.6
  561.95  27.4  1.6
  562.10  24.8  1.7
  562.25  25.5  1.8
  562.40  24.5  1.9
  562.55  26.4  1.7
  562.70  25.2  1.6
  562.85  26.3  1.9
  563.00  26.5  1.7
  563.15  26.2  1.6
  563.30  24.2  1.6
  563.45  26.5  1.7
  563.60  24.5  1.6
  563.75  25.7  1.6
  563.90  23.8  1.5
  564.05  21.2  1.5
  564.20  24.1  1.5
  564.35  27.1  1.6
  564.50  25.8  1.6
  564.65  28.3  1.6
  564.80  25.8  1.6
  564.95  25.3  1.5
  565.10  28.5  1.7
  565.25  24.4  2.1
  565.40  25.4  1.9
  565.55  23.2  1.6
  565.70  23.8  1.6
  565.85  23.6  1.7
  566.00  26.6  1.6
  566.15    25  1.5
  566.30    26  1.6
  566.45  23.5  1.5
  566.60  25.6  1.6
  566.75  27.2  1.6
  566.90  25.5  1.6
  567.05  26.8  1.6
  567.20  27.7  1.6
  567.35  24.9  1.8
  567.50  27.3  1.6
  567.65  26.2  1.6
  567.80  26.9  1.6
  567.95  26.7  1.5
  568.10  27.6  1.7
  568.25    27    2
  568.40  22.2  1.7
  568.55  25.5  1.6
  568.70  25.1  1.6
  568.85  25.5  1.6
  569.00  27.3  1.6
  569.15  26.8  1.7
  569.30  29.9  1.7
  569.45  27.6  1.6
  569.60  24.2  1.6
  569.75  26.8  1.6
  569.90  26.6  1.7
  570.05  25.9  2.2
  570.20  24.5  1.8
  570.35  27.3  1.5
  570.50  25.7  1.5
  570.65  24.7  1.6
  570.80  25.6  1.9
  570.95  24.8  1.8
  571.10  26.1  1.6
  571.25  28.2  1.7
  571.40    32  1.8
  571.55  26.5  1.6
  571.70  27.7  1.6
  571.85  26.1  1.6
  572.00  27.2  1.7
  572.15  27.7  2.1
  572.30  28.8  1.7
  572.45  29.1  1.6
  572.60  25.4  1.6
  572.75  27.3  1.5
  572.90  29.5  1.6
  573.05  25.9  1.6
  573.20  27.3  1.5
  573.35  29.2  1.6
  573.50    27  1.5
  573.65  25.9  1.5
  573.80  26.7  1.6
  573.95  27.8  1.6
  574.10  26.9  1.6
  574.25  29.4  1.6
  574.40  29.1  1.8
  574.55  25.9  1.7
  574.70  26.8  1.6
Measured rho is 24.1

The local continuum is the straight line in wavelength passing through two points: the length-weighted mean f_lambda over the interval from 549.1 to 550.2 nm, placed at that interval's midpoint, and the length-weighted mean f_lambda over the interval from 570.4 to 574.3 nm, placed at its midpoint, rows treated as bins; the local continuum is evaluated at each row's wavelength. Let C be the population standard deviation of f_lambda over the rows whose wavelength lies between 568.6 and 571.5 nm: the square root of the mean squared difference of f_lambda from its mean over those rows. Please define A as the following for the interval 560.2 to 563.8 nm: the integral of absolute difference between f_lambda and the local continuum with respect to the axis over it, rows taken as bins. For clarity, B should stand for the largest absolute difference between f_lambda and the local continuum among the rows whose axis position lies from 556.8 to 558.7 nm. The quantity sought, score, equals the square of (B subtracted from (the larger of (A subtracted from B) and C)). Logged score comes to 0.5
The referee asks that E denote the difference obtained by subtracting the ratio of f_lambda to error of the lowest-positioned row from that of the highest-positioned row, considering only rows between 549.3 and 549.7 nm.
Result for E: -1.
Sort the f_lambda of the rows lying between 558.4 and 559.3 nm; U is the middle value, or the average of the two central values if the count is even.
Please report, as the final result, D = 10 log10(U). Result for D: 14.0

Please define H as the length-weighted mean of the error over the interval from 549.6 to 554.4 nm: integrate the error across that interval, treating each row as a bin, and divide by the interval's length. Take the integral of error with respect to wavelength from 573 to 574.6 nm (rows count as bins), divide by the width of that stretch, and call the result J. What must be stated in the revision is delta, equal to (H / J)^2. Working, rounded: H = 1.81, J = 1.60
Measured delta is 1.3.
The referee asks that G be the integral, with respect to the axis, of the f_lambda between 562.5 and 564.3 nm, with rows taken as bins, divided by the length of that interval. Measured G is 25.1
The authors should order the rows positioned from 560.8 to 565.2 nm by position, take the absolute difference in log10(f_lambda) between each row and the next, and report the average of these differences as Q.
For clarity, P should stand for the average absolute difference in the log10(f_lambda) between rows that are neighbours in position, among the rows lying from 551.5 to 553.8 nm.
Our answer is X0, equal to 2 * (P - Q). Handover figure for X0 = 0.02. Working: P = 0.035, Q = 0.027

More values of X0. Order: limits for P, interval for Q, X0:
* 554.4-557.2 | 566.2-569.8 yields -0.01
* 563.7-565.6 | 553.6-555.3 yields 0.03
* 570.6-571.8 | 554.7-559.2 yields 0.02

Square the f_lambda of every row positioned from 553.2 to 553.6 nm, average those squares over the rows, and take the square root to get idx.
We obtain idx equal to 25.8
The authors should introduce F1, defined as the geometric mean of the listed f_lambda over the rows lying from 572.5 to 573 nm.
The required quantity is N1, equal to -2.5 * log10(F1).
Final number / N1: -3.592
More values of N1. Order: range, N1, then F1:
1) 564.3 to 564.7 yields -3.580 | 27.0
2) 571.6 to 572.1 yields -3.578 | 27.0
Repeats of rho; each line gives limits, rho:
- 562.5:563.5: 24.2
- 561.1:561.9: 24.5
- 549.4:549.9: 24.4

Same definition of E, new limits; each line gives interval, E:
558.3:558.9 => 0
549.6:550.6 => -4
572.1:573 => 5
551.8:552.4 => -1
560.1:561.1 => 2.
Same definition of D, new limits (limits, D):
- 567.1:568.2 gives 14.3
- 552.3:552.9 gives 14.2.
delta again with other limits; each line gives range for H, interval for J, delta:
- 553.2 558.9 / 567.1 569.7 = 1.1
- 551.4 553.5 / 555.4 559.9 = 1.2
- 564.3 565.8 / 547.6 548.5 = 0.3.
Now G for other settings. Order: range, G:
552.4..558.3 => 26.3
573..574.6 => 27.4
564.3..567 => 25.6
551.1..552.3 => 25.5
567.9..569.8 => 26.3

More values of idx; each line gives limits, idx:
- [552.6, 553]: 24.4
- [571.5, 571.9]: 26.8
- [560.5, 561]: 27.3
